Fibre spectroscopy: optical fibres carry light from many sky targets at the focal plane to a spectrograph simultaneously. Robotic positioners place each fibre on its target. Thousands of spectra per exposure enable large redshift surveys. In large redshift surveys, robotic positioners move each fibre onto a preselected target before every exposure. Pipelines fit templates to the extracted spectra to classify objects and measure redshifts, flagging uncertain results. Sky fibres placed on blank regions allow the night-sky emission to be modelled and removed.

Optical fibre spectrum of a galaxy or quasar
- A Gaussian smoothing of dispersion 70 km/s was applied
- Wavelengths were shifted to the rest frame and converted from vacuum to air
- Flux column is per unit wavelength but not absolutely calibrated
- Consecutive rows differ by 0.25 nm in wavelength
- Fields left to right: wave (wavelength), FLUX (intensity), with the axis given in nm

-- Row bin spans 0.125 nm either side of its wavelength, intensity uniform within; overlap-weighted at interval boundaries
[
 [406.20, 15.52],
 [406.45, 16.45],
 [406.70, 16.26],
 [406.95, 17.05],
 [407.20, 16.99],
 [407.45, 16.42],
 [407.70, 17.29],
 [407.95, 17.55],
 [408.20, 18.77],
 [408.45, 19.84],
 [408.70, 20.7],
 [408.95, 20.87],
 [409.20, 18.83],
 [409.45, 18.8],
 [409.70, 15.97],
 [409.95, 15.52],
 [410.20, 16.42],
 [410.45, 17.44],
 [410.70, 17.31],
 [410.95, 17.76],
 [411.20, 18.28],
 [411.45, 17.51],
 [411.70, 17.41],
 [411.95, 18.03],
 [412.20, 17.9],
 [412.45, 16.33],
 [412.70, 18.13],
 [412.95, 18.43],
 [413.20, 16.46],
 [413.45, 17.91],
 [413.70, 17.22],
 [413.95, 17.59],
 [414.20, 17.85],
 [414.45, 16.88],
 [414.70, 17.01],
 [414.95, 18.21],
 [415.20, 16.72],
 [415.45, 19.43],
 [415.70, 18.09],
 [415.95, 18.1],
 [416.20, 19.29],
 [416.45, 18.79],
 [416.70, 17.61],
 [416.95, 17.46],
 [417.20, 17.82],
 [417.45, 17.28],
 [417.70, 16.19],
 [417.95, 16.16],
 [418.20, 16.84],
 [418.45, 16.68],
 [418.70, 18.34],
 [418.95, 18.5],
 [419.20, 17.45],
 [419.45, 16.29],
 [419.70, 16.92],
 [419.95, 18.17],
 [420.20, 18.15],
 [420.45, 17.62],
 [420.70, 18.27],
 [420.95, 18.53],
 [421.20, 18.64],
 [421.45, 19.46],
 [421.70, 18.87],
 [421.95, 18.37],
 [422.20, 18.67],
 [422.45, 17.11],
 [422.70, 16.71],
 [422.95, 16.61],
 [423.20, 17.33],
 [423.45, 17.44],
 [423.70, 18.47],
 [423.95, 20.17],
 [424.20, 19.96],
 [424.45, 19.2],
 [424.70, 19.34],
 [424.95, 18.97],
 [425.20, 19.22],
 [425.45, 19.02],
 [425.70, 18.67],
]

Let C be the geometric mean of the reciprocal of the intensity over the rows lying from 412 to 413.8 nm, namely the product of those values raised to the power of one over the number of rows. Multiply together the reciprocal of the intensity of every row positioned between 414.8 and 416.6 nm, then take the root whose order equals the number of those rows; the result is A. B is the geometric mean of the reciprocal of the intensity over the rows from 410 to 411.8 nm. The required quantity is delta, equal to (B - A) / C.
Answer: 0.050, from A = 0.0545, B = 0.0573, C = 0.0573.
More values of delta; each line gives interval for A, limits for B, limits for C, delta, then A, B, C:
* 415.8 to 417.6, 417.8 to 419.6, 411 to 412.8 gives 0.050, 0.0554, 0.0583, 0.0567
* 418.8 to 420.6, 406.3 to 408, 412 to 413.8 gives 0.042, 0.0569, 0.0593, 0.0573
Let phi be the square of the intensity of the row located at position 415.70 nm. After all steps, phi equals 327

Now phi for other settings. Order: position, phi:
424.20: 398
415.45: 378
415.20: 280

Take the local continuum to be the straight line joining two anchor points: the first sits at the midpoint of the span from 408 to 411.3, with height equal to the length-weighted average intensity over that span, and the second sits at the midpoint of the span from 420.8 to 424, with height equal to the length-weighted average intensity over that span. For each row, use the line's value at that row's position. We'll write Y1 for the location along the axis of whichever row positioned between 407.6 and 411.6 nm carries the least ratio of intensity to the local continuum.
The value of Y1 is 409.95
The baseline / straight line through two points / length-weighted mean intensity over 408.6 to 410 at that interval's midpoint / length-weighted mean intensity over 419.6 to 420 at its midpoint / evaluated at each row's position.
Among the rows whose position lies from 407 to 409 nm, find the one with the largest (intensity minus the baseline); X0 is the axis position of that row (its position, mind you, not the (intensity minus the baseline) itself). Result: 408.95 nm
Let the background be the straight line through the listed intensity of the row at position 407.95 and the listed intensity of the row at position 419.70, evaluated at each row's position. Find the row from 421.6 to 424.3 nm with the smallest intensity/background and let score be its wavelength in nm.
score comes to 422.95 nm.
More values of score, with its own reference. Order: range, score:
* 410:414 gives 410.20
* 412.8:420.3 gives 417.95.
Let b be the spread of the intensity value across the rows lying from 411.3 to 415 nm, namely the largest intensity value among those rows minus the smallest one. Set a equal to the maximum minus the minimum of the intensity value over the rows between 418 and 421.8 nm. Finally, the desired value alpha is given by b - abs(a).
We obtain -1.1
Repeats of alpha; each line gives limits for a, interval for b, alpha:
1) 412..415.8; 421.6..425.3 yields 0.5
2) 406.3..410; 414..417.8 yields -2.1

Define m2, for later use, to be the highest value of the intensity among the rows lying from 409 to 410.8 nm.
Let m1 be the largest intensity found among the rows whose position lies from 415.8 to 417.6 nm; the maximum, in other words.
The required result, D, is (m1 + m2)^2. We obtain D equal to 1453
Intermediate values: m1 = 19.29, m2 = 18.83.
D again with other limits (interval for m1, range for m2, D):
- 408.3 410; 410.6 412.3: 1533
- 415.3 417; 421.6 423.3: 1467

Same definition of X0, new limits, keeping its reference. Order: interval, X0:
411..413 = 412.95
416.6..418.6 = 417.20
